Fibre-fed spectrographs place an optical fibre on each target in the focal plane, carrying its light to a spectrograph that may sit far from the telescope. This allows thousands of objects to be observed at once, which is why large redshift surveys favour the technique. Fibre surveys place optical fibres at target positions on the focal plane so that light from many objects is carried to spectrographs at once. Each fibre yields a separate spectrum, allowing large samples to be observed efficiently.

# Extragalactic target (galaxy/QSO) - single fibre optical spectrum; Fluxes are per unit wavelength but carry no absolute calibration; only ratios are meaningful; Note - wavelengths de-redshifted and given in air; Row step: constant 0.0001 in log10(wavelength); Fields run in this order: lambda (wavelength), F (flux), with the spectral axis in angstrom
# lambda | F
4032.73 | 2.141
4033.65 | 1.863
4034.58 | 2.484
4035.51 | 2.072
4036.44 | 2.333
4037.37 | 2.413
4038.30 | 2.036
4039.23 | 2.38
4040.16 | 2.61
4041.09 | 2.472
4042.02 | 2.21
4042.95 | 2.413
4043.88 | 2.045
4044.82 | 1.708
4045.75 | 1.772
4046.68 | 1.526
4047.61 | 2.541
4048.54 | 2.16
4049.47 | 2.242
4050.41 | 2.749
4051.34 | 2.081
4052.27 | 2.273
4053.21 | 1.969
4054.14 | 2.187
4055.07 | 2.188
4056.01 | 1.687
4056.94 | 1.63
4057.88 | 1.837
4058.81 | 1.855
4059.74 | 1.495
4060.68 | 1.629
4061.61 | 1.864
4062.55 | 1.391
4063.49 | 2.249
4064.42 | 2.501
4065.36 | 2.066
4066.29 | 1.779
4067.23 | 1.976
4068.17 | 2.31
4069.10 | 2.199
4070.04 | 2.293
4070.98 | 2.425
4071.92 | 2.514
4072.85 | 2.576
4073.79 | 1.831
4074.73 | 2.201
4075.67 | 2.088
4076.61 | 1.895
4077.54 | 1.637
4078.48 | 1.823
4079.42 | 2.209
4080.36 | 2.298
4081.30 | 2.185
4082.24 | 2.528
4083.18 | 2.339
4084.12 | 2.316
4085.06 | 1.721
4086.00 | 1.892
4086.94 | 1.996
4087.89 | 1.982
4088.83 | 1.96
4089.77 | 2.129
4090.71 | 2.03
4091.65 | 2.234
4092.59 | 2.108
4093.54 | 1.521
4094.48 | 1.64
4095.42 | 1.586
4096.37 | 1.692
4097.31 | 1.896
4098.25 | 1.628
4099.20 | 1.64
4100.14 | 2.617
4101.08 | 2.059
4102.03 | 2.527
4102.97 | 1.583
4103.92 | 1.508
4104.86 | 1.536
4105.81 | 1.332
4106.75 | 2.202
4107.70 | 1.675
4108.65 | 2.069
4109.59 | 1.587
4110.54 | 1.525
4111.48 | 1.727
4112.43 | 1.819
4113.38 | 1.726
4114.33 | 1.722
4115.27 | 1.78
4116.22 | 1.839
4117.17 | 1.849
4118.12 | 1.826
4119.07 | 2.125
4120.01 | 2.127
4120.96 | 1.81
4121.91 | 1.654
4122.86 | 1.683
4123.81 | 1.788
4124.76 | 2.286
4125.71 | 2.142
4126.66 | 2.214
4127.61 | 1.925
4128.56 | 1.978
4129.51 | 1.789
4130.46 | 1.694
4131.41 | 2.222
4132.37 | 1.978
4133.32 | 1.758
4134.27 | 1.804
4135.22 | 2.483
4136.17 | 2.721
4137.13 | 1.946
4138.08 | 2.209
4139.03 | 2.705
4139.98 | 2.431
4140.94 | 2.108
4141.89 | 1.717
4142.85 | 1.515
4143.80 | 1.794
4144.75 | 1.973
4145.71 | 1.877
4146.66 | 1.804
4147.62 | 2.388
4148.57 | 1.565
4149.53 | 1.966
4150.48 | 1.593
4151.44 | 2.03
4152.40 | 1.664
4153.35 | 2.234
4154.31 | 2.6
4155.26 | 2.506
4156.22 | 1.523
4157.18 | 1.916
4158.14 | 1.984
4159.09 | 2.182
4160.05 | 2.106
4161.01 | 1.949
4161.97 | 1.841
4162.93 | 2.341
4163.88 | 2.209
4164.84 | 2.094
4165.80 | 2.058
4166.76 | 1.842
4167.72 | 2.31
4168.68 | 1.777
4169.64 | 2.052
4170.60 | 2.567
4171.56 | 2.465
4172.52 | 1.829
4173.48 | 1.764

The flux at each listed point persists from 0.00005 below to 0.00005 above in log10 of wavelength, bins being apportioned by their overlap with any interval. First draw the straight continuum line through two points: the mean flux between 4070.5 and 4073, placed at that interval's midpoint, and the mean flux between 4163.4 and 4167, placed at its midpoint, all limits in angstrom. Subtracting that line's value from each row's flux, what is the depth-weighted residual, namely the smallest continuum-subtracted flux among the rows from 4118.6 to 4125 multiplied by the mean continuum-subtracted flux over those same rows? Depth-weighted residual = 0.2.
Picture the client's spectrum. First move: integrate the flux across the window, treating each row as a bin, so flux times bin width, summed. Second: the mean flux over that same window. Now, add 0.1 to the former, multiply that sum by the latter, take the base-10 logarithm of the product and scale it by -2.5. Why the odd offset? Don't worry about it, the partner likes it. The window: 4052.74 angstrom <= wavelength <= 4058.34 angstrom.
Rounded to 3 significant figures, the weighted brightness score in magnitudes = -3.29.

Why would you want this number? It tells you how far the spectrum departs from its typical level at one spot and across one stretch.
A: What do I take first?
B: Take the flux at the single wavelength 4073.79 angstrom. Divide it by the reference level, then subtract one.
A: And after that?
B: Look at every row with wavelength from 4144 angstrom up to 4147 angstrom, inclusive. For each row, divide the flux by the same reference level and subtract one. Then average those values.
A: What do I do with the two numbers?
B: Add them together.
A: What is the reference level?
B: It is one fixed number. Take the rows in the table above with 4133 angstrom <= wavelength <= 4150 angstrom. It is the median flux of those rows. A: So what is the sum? -0.10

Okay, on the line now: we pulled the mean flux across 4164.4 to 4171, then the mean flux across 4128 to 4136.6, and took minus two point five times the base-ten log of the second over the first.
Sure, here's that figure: 0.03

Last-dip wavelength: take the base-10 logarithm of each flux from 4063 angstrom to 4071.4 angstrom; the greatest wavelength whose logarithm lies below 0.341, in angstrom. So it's 4067.23 angstrom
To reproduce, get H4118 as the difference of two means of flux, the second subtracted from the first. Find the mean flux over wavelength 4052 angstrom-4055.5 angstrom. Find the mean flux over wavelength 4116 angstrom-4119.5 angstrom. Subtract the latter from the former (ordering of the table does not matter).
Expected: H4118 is 0.24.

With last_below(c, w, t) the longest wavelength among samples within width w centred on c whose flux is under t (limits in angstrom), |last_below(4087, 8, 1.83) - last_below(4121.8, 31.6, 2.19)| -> 52.1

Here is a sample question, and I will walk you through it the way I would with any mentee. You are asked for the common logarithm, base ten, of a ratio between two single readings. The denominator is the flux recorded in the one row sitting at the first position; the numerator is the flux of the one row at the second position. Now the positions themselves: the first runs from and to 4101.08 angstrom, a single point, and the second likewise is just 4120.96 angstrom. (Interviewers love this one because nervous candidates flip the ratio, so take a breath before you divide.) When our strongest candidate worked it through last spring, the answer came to -0.06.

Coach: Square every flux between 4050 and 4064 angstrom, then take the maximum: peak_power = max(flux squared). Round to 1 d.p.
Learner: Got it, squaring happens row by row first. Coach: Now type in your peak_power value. 7.6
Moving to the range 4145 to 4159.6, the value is 6.8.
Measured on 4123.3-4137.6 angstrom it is 7.4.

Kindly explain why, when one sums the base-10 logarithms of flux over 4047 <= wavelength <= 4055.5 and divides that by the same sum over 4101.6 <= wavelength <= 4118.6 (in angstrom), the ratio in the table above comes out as 0.7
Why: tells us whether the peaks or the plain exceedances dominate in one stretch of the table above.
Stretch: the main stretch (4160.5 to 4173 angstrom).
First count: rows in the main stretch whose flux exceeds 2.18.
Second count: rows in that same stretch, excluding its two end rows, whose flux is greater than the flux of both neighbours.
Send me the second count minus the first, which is -2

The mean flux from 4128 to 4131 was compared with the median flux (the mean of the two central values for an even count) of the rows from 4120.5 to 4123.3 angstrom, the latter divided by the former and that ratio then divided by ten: 0.092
